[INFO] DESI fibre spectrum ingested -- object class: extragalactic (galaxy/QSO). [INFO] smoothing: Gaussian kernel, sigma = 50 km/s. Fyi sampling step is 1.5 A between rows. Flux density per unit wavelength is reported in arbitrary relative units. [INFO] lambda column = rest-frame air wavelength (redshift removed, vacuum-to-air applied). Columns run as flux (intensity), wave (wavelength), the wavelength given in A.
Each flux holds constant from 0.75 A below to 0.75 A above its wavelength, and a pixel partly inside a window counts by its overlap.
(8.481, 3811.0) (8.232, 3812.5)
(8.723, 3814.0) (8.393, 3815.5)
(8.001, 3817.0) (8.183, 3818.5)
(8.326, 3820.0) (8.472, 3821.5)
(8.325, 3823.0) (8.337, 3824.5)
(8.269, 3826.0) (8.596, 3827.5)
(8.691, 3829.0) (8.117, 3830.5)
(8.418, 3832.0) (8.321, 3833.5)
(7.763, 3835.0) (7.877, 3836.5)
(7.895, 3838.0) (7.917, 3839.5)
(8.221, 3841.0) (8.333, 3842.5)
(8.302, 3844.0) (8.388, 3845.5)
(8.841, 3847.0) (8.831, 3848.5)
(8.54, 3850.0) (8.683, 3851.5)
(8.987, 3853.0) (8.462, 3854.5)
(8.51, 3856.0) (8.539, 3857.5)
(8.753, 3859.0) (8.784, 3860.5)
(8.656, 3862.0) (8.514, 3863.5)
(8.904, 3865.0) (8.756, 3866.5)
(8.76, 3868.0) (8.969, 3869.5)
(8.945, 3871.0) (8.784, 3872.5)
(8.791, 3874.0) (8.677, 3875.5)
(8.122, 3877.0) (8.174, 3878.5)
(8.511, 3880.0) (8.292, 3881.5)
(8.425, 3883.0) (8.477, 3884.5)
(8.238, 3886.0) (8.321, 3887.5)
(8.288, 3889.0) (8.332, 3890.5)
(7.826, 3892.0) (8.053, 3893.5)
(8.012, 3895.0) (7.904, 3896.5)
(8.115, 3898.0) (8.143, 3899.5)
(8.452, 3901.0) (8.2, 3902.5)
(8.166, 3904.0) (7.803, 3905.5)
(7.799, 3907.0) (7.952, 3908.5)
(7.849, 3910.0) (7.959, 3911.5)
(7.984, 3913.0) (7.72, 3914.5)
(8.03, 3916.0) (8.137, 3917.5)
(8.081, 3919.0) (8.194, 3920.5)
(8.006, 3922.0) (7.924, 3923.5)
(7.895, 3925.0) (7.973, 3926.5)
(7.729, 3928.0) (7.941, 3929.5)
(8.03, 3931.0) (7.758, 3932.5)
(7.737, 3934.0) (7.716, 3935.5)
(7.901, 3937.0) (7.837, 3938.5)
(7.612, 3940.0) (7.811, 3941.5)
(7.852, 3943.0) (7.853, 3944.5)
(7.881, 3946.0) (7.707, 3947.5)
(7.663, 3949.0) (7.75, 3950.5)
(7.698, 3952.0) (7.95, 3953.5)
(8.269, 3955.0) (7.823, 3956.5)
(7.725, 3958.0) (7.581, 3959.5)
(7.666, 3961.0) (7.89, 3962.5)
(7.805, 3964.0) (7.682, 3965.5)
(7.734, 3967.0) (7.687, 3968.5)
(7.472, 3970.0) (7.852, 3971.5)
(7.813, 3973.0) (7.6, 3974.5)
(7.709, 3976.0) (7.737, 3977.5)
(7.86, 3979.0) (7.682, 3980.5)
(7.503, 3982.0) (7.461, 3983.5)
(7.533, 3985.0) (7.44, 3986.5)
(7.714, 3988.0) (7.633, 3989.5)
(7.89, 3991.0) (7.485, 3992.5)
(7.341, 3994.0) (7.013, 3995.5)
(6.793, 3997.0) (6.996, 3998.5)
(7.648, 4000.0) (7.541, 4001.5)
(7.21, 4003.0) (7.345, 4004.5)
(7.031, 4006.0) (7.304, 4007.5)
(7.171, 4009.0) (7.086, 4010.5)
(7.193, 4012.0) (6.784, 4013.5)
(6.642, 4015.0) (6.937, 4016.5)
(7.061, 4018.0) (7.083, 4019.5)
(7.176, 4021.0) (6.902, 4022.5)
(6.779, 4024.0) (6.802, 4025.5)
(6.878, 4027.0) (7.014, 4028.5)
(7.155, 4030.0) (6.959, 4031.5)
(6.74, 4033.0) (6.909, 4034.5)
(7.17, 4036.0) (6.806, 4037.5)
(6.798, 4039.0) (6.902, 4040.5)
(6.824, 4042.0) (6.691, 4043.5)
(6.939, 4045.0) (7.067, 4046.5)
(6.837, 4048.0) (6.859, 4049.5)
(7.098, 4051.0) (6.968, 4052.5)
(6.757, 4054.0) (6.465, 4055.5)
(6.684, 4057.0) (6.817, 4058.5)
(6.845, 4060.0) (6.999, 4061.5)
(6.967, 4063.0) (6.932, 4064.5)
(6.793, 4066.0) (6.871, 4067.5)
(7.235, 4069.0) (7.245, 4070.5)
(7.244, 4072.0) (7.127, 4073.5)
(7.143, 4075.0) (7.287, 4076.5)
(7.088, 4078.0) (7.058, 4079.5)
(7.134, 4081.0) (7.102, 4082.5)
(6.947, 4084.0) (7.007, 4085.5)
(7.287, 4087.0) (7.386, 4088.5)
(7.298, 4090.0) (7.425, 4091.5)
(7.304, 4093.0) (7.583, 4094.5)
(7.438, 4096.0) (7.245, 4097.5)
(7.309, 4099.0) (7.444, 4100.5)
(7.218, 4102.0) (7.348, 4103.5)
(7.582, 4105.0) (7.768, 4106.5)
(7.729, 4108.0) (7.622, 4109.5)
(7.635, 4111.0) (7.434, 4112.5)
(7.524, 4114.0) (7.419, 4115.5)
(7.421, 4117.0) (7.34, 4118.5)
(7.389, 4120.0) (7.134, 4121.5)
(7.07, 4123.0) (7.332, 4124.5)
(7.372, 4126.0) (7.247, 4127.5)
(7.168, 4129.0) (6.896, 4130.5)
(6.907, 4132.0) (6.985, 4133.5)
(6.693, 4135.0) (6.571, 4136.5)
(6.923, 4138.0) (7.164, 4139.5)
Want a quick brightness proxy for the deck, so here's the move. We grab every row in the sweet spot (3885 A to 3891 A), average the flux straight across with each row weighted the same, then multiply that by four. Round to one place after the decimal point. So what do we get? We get 33.2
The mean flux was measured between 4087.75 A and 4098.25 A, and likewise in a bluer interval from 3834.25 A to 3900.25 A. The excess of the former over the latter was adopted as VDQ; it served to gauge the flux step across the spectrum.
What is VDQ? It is -1.0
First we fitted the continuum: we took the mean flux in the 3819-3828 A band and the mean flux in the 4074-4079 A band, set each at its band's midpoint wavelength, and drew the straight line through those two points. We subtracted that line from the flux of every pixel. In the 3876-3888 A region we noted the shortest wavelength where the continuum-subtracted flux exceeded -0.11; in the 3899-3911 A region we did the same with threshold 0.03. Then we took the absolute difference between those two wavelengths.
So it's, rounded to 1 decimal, 22.5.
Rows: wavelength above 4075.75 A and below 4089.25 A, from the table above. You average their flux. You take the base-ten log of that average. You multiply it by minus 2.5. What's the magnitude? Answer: -2.13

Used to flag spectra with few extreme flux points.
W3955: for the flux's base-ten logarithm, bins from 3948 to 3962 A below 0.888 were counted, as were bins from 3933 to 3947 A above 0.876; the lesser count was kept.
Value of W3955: 5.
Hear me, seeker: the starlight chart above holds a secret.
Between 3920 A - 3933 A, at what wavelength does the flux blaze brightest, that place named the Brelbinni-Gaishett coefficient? 3920.5 A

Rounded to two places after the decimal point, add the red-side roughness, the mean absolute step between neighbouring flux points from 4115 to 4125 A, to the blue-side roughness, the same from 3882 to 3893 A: 0.28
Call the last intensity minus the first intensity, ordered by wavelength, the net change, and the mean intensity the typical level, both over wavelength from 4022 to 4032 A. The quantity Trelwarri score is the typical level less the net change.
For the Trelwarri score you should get 6.9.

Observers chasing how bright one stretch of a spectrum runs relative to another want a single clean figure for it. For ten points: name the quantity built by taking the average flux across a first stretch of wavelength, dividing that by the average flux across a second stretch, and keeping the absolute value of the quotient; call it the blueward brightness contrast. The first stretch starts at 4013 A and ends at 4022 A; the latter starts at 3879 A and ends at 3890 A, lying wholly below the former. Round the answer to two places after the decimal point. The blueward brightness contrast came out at 0.83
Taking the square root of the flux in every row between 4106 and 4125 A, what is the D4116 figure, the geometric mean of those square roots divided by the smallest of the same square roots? 1.03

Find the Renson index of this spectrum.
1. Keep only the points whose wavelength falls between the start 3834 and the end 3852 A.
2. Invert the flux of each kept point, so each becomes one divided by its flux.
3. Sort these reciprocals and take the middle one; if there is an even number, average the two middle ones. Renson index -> 0.120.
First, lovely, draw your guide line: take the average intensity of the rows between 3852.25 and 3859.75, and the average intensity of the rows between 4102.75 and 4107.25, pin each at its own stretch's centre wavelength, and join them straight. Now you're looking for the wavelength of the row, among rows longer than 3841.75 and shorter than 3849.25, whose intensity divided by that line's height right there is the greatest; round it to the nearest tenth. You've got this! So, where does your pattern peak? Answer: 3847.0 A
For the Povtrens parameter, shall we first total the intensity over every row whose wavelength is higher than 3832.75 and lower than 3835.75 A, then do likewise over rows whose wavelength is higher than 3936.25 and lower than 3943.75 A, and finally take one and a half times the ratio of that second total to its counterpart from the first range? 3.6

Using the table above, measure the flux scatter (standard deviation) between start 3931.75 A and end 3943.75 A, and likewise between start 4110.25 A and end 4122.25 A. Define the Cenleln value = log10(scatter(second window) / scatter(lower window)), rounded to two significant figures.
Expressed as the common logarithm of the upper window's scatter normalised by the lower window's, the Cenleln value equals 0.20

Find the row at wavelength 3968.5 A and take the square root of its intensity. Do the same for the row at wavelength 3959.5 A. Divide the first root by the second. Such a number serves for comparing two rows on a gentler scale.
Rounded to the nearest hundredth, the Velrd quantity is 1.01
